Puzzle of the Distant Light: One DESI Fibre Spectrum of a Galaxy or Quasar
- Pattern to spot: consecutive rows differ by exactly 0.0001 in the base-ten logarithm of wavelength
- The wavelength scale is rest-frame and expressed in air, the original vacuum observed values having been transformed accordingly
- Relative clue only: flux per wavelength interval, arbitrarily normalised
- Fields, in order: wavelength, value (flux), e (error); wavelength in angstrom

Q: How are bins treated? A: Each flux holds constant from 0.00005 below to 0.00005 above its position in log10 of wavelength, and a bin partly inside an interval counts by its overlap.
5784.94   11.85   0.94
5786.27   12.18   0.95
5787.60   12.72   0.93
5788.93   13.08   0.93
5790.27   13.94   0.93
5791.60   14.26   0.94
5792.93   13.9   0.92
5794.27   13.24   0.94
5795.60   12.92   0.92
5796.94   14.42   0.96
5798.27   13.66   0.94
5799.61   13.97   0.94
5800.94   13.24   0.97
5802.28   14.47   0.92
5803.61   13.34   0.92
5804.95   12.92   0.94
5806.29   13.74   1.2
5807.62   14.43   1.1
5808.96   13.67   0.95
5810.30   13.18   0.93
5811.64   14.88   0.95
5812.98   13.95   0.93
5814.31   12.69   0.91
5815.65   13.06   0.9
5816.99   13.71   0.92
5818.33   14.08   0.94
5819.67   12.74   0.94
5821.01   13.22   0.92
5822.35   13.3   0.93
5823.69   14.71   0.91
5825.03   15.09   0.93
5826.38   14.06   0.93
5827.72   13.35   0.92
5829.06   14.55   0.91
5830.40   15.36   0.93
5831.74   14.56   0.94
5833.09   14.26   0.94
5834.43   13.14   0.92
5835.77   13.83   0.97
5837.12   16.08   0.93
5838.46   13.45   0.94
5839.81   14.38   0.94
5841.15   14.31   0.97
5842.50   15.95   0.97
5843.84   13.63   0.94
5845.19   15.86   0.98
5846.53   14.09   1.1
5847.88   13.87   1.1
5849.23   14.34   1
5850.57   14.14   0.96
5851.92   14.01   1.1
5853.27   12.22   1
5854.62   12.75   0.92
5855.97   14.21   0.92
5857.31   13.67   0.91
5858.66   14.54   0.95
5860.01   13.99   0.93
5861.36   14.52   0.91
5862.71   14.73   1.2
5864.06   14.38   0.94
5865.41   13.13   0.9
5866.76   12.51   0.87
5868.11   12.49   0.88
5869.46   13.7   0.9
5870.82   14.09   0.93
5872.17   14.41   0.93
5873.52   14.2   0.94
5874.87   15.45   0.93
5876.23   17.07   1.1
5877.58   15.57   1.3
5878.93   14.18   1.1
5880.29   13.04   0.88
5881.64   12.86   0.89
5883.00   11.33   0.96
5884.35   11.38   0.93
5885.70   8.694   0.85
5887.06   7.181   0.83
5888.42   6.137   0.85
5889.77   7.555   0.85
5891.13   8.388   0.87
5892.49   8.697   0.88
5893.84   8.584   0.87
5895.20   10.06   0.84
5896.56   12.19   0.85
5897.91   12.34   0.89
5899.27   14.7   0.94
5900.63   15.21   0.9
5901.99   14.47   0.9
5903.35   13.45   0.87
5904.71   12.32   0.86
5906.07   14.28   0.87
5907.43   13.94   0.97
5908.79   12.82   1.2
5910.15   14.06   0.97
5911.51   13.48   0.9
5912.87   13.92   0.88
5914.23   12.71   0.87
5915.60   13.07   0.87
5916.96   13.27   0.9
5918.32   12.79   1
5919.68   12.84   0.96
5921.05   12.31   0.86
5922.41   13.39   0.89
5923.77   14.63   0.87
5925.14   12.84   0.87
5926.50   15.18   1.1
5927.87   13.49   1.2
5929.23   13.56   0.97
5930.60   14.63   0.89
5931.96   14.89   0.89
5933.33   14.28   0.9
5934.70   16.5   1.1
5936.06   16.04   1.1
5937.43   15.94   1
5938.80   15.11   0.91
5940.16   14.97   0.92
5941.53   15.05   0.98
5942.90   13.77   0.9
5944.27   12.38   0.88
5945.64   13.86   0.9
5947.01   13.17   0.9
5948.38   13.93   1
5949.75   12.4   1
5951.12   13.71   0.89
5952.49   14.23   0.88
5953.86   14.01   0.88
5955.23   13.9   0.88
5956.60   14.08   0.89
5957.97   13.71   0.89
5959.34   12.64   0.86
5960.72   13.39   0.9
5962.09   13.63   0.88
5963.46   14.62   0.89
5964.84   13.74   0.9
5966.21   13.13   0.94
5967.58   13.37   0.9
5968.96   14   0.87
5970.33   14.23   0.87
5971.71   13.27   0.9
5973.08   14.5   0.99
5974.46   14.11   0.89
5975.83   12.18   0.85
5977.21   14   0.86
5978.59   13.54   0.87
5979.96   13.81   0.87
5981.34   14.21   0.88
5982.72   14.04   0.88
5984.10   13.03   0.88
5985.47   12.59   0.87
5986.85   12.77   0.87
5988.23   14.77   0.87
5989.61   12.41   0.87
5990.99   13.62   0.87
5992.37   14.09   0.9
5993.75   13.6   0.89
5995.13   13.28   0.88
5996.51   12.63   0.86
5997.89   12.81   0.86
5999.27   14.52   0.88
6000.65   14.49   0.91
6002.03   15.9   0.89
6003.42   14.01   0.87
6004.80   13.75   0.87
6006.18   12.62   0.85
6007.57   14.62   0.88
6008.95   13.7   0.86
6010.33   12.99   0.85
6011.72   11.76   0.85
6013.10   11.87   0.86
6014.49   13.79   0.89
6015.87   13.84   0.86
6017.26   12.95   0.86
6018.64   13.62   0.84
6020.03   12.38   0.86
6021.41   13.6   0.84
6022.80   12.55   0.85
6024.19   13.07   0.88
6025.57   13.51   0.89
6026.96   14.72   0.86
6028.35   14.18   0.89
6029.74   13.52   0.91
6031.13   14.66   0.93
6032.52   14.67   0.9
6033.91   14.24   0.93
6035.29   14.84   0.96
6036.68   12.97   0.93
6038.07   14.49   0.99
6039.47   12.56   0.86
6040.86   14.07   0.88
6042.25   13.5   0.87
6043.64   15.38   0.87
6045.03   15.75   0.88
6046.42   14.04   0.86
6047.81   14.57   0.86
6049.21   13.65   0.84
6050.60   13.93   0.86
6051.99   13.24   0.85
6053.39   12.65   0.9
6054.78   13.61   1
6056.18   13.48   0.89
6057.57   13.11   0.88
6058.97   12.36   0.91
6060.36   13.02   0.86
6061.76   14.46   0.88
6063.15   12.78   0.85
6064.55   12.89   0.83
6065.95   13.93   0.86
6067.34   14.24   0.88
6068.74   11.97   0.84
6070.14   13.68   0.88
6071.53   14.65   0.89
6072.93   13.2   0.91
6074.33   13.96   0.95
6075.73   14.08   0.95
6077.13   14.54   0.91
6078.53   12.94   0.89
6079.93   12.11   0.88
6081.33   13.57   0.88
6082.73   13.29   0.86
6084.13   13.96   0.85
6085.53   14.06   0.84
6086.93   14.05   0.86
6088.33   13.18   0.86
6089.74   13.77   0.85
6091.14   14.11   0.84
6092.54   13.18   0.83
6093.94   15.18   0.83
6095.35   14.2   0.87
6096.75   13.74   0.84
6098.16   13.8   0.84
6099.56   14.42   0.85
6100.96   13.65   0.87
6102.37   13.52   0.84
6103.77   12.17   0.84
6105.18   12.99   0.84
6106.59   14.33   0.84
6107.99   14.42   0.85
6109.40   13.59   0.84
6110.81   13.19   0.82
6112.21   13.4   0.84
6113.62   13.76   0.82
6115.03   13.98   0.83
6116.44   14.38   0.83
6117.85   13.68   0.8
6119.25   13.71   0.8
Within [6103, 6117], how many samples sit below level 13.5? 4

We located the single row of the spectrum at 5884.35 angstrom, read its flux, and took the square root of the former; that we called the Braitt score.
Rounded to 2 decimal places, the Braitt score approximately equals 3.37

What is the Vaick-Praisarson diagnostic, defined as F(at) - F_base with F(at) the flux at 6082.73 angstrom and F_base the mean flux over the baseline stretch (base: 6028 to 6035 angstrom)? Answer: -1.0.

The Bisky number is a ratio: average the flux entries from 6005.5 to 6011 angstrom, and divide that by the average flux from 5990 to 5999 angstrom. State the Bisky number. 1.01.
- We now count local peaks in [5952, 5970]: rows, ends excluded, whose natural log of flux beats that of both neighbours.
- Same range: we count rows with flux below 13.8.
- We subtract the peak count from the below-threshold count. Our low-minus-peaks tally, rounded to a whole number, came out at 5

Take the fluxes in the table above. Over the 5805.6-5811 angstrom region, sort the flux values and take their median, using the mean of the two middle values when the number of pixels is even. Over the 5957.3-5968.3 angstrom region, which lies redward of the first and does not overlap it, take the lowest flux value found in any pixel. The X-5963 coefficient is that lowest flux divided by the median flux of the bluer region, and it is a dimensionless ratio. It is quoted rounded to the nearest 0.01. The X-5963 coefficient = 0.92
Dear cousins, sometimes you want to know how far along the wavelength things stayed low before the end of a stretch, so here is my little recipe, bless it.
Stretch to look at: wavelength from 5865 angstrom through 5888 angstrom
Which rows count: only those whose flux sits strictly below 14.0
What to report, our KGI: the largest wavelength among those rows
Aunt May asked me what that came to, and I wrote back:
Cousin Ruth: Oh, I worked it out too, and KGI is 5887.06 angstrom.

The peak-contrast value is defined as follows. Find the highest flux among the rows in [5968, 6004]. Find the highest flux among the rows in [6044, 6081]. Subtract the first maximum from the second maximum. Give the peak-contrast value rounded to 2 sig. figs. -0.15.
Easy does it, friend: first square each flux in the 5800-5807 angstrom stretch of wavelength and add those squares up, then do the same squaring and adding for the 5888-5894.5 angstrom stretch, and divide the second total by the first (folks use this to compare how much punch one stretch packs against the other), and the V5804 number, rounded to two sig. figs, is 0.34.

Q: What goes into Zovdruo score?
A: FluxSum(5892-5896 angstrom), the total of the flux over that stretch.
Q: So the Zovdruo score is 27.3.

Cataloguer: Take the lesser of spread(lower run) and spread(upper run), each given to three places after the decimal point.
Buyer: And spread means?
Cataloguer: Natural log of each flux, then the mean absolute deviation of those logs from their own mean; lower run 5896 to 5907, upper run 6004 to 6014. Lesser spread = 0.064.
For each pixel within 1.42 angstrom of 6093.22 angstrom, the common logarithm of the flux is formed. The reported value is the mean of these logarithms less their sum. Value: -1.15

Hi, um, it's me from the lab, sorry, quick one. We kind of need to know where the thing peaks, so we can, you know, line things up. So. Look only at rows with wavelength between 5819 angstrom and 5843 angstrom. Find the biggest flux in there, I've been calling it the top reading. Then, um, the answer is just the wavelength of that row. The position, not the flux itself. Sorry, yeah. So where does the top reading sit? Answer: 5837.12 angstrom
